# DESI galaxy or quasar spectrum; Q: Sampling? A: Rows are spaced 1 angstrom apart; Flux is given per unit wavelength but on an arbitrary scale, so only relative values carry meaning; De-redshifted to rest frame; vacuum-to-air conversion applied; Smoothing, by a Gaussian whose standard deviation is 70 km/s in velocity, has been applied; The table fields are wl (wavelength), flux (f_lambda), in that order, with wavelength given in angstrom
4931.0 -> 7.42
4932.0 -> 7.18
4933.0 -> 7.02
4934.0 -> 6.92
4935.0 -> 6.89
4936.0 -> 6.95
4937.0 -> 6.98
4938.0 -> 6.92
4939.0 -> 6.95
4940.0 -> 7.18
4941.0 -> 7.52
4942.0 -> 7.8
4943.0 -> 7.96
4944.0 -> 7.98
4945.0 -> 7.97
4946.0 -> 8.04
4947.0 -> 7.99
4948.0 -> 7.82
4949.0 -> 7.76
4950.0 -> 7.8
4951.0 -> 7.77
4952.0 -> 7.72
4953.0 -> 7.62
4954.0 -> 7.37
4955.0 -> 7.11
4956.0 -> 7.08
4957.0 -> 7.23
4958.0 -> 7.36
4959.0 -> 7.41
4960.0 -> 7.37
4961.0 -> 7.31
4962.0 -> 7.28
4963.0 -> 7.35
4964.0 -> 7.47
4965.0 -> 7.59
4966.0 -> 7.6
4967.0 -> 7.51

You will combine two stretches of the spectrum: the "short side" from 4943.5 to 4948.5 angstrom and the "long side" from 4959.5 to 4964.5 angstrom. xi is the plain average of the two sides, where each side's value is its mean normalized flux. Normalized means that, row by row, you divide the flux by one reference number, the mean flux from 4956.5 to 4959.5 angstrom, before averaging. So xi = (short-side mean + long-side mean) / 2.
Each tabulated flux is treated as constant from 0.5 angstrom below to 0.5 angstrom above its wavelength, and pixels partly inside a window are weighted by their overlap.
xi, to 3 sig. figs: 1.04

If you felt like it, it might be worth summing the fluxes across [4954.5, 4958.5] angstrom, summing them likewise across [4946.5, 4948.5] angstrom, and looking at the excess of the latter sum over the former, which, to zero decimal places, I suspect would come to -13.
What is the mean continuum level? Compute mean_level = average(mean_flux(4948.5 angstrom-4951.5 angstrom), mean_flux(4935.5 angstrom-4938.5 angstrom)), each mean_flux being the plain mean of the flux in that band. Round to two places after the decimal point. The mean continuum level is 7.36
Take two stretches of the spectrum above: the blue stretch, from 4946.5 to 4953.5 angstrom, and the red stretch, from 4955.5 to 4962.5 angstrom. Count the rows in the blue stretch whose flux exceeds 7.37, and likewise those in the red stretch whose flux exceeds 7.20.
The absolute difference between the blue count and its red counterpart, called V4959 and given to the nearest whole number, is 1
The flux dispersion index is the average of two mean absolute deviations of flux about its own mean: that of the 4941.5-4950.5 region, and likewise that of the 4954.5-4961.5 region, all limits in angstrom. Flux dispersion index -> 0.102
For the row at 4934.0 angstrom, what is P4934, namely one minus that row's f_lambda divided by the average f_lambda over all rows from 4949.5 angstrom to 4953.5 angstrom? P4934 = 0.10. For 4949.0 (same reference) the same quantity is 0.00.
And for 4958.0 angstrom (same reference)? 0.05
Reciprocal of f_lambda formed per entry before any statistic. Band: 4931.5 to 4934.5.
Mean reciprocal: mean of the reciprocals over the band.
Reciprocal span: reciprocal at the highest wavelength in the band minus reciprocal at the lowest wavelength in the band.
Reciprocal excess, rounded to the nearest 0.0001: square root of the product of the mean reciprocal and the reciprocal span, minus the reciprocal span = 0.0220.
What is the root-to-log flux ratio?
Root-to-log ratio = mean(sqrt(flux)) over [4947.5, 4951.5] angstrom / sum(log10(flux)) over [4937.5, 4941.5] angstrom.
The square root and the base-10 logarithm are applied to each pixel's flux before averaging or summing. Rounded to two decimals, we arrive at 0.82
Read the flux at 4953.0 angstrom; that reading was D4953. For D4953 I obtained 7.62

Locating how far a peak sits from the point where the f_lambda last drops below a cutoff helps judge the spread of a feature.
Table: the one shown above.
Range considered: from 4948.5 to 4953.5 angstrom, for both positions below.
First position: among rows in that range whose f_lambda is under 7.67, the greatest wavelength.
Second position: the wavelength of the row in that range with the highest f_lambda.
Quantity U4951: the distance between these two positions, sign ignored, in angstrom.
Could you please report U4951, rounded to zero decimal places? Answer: 3 angstrom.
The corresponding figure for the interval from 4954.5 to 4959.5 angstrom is 0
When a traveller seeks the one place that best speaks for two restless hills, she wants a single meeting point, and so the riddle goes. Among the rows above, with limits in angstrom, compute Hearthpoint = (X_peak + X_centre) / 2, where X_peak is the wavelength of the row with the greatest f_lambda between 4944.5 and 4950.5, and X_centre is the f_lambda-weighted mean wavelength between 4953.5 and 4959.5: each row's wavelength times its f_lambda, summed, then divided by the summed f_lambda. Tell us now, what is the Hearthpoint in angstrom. 4951.3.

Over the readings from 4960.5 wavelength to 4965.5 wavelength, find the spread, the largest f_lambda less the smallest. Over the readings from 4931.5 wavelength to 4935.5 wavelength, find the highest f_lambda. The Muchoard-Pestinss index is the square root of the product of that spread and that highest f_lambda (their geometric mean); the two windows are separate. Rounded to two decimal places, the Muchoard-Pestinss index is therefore 1.49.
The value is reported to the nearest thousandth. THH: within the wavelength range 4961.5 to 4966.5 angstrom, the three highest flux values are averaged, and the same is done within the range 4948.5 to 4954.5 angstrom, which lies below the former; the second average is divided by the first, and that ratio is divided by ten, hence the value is 0.103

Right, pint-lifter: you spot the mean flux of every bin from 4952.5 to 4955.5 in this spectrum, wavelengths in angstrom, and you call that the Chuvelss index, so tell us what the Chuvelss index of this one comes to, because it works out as 7.37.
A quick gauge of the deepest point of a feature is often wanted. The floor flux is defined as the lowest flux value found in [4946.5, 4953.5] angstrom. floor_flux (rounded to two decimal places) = 7.62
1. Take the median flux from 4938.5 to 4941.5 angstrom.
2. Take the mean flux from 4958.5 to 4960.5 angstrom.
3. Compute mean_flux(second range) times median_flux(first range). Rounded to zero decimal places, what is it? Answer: 53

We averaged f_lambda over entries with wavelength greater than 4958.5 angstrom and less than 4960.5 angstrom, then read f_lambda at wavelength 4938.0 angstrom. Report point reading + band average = 14.3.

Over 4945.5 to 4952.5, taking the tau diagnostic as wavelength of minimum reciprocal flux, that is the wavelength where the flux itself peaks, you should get 4946.0 angstrom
